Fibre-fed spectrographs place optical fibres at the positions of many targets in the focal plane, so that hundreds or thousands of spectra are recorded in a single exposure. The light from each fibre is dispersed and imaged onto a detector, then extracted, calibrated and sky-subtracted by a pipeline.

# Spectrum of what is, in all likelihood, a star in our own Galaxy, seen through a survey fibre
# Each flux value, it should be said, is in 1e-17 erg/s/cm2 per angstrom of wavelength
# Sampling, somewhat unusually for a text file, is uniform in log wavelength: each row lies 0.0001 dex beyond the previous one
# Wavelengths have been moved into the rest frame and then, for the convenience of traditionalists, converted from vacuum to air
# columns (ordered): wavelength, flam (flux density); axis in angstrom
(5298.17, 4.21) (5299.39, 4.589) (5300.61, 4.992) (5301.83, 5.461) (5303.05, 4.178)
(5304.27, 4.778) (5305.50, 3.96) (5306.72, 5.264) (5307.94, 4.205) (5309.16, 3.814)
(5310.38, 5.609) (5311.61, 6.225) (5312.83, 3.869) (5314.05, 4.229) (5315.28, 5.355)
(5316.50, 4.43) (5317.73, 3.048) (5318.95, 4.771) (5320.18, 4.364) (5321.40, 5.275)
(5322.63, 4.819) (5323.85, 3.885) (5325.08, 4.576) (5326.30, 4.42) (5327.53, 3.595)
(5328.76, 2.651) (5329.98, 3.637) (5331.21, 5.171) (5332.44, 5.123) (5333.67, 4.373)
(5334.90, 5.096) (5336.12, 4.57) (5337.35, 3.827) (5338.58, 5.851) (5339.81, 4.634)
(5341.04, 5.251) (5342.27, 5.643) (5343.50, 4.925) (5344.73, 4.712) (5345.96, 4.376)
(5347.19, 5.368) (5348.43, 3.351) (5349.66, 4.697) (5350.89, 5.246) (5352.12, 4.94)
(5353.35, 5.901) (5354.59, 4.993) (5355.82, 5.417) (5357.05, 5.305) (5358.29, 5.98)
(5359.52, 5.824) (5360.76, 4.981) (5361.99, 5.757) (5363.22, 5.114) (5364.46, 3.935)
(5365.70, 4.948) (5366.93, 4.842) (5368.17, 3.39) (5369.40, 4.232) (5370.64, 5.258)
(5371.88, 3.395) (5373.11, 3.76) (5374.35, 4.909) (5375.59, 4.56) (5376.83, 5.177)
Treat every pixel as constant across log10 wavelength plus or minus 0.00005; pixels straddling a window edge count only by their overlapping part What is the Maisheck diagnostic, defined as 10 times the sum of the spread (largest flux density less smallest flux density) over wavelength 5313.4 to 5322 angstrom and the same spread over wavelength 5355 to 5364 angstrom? 33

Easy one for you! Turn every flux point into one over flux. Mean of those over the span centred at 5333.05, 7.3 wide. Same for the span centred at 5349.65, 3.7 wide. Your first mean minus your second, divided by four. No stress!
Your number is -0.004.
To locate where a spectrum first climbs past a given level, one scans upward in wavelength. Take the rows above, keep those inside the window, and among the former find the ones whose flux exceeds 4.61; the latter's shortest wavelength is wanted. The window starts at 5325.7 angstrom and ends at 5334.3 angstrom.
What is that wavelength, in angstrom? 5331.21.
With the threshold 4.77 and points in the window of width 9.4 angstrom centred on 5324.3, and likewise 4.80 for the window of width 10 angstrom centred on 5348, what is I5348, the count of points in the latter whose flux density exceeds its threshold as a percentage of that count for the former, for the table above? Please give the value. 200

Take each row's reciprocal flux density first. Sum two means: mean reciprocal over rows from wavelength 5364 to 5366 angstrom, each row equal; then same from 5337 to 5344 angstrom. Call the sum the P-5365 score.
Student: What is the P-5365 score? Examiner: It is 0.431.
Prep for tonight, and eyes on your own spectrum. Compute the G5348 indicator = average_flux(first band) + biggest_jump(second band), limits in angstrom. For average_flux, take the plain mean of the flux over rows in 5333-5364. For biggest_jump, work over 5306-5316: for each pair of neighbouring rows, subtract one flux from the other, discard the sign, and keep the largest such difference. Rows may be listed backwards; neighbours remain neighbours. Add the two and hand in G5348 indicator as 7.40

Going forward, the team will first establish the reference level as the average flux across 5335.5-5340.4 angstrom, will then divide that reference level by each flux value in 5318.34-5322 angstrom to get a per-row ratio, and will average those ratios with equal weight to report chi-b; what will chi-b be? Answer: 0.99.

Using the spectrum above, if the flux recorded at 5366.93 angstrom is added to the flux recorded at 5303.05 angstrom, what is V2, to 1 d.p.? 9.0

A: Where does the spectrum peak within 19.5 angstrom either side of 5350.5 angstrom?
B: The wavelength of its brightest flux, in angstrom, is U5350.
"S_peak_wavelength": 5358.29 angstrom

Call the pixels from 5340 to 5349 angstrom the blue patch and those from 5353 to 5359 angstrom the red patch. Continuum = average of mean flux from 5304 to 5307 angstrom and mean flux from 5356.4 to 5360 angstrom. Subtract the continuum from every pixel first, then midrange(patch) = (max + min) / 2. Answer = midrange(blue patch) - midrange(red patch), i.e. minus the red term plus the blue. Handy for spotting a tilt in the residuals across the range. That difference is -0.99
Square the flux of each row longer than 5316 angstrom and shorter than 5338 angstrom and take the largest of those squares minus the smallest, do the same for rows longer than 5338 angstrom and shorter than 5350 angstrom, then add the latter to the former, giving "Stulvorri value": 44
